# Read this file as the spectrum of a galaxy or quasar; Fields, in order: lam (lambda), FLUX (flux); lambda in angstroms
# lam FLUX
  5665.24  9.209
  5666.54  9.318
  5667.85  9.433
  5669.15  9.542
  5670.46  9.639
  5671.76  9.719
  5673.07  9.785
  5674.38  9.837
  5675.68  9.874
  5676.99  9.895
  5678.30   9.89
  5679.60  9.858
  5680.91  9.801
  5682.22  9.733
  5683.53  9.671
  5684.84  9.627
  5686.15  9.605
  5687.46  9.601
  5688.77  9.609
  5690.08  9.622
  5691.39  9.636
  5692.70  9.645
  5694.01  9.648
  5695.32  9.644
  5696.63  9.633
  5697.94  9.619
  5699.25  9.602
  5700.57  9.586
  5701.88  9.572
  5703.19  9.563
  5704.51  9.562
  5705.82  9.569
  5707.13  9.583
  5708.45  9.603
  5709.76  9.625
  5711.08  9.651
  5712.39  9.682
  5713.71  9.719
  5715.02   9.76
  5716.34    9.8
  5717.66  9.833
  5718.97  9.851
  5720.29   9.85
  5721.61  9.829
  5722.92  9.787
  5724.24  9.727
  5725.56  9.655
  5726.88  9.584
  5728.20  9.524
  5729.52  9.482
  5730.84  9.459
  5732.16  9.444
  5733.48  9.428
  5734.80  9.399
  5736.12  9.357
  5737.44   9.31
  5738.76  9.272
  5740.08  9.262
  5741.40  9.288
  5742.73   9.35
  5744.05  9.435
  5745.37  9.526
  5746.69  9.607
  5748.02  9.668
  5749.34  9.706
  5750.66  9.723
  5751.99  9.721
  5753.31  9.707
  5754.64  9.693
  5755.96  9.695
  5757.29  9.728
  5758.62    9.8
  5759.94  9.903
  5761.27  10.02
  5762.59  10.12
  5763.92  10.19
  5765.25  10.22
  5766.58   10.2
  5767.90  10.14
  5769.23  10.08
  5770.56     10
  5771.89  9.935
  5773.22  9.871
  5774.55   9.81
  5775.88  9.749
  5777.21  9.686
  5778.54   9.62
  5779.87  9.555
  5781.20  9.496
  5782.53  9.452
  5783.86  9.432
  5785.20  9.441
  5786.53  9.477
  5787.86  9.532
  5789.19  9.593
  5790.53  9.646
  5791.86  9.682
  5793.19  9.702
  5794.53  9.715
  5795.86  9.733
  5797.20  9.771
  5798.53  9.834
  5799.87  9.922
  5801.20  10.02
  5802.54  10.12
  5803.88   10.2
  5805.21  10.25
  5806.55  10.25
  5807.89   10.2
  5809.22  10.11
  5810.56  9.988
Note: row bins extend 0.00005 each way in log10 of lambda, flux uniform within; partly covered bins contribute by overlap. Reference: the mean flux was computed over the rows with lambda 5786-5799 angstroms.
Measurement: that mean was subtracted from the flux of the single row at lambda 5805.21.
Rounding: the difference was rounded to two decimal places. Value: 0.58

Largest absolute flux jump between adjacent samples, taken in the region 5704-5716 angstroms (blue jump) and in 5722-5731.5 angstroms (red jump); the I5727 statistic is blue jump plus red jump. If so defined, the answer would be 0.113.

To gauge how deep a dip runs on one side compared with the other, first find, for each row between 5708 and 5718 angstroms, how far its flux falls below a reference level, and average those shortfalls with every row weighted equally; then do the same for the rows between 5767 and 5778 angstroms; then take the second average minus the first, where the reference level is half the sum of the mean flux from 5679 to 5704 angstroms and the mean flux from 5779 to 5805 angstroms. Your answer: -0.20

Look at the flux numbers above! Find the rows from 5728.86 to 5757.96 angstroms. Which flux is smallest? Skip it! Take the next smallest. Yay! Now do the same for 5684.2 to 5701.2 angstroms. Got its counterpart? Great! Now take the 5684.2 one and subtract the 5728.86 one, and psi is 0.33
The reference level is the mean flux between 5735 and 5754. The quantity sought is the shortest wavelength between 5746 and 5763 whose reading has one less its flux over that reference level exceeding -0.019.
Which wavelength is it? 5746.69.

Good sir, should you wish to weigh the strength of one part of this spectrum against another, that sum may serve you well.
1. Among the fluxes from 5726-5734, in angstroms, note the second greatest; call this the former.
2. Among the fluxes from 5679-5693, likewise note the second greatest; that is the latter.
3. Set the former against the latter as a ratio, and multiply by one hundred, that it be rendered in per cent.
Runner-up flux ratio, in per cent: 97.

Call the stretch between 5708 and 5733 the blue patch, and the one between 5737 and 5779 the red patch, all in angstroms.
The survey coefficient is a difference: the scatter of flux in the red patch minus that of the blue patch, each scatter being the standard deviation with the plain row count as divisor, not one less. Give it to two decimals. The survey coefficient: 0.15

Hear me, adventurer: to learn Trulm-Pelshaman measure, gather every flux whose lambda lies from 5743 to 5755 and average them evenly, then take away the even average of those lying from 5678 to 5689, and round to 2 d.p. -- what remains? -0.07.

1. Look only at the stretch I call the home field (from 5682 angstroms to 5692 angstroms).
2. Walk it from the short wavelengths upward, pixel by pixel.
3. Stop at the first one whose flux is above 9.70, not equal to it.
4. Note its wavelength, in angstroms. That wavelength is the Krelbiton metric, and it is 5682.22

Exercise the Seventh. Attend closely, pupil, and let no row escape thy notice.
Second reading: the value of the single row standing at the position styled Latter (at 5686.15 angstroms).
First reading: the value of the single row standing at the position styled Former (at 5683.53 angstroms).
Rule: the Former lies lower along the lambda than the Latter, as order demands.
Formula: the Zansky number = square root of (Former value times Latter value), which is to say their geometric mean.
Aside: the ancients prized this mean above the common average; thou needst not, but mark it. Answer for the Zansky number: 9.64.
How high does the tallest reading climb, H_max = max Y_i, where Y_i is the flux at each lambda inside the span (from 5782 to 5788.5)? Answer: 9.532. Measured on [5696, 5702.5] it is 9.633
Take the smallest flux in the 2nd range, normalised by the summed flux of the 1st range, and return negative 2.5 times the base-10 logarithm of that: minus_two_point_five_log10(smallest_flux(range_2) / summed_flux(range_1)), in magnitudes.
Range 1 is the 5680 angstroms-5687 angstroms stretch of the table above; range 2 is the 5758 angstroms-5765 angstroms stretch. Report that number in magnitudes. 1.73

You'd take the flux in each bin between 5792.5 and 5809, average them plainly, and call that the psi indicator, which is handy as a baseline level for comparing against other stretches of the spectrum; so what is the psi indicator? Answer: 9.98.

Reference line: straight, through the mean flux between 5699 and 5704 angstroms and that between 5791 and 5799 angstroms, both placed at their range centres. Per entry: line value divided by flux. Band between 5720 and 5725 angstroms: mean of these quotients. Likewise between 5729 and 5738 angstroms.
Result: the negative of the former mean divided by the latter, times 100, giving -96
